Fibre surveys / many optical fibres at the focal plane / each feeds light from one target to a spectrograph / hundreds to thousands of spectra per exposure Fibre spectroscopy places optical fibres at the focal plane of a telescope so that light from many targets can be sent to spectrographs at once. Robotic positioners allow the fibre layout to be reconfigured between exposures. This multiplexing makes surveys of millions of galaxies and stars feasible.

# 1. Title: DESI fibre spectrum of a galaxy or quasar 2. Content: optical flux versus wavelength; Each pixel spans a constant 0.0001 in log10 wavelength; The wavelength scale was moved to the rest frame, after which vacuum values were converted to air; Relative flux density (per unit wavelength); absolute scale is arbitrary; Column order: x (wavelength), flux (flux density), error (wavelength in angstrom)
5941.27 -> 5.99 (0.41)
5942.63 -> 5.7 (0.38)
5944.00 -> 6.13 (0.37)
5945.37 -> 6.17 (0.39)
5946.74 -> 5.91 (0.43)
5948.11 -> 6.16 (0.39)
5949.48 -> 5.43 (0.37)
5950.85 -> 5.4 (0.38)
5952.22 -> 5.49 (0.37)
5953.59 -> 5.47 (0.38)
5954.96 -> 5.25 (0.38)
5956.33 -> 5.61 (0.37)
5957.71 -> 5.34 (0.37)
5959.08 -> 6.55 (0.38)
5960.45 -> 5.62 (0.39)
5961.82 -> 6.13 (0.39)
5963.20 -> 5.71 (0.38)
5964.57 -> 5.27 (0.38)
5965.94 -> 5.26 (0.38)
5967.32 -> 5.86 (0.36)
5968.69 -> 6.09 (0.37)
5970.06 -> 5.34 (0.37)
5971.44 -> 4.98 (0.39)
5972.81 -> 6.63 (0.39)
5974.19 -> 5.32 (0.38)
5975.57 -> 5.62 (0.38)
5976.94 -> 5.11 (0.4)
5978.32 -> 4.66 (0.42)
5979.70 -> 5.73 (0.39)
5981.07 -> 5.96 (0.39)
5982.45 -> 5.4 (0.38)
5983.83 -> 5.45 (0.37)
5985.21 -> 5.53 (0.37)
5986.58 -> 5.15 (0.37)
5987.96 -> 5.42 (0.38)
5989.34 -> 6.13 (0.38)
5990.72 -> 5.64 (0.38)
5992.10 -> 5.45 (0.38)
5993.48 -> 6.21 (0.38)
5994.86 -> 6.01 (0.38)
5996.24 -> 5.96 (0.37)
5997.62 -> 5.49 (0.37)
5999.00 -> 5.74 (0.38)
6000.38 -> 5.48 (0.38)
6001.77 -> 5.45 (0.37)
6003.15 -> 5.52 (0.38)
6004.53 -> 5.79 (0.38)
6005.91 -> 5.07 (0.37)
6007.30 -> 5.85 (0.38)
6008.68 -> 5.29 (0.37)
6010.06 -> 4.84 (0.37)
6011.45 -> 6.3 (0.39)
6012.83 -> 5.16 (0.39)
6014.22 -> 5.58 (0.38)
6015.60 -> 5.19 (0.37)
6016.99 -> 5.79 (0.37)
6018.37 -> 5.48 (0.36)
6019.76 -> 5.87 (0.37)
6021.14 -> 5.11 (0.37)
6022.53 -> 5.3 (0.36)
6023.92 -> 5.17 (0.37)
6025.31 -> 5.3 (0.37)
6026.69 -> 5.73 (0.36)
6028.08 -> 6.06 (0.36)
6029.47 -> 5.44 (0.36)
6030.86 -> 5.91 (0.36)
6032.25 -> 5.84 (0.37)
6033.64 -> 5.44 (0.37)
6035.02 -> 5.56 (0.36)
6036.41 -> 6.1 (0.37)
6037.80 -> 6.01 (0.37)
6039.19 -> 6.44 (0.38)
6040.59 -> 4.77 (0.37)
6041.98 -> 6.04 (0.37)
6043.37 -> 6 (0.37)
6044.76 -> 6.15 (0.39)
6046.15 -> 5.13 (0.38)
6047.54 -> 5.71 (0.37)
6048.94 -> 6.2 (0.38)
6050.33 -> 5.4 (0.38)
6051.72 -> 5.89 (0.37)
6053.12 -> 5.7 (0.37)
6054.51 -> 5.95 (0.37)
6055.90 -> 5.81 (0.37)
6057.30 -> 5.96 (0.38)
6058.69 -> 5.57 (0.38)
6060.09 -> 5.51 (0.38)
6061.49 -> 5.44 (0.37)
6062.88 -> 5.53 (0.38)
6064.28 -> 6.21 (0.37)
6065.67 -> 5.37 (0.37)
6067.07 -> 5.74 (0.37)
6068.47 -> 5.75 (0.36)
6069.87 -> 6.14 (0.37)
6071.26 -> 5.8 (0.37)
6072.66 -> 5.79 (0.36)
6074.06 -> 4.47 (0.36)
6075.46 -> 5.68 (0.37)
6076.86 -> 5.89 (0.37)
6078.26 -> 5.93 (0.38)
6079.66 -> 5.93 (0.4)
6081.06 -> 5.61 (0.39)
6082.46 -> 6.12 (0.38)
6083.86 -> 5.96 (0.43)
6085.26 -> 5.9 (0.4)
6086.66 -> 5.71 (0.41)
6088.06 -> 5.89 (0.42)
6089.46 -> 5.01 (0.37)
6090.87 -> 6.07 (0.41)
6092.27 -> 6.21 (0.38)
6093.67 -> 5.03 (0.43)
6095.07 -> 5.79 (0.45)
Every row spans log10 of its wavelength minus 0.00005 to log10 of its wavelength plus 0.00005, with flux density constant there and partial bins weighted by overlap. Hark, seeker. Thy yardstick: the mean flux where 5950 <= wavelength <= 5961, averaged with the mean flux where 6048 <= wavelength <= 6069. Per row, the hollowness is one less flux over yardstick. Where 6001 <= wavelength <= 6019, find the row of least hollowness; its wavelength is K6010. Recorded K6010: 6011.45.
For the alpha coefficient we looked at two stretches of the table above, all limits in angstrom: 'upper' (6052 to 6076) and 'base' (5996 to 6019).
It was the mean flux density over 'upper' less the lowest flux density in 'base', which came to 0.83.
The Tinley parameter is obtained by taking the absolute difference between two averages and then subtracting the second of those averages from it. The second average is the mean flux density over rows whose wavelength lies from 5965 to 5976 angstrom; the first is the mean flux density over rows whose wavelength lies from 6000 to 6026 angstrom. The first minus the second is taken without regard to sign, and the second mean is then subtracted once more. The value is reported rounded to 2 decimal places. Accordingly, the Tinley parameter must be -5.45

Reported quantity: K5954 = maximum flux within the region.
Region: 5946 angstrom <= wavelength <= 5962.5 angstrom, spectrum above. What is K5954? 6.55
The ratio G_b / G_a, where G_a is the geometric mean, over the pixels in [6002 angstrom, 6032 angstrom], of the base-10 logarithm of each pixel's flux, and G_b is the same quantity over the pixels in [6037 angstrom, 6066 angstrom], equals 1.02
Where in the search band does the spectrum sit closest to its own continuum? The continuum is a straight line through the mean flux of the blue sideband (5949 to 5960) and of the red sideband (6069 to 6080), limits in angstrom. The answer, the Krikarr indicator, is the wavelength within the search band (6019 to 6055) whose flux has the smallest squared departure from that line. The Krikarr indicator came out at 6053.12 angstrom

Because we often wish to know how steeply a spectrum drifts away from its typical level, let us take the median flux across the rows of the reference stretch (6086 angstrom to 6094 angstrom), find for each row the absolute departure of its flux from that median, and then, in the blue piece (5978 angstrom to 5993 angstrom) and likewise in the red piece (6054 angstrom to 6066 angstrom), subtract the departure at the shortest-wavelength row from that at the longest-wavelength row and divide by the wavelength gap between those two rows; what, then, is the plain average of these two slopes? -0.016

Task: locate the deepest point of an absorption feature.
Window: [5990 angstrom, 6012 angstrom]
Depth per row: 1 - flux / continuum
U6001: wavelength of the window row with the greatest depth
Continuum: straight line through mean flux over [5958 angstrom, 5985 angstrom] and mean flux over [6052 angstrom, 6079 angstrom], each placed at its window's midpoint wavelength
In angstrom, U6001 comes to 6010.06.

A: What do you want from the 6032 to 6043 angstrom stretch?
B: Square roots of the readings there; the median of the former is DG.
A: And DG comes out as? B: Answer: 2.43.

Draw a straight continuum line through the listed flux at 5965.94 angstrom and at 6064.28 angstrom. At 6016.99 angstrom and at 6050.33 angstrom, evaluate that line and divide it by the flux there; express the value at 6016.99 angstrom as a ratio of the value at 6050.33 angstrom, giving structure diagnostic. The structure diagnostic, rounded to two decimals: 0.88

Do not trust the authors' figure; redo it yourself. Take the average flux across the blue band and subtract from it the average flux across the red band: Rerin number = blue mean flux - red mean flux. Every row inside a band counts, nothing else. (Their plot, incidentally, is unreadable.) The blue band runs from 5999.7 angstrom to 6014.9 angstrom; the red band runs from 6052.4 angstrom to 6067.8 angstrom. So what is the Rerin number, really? -0.22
